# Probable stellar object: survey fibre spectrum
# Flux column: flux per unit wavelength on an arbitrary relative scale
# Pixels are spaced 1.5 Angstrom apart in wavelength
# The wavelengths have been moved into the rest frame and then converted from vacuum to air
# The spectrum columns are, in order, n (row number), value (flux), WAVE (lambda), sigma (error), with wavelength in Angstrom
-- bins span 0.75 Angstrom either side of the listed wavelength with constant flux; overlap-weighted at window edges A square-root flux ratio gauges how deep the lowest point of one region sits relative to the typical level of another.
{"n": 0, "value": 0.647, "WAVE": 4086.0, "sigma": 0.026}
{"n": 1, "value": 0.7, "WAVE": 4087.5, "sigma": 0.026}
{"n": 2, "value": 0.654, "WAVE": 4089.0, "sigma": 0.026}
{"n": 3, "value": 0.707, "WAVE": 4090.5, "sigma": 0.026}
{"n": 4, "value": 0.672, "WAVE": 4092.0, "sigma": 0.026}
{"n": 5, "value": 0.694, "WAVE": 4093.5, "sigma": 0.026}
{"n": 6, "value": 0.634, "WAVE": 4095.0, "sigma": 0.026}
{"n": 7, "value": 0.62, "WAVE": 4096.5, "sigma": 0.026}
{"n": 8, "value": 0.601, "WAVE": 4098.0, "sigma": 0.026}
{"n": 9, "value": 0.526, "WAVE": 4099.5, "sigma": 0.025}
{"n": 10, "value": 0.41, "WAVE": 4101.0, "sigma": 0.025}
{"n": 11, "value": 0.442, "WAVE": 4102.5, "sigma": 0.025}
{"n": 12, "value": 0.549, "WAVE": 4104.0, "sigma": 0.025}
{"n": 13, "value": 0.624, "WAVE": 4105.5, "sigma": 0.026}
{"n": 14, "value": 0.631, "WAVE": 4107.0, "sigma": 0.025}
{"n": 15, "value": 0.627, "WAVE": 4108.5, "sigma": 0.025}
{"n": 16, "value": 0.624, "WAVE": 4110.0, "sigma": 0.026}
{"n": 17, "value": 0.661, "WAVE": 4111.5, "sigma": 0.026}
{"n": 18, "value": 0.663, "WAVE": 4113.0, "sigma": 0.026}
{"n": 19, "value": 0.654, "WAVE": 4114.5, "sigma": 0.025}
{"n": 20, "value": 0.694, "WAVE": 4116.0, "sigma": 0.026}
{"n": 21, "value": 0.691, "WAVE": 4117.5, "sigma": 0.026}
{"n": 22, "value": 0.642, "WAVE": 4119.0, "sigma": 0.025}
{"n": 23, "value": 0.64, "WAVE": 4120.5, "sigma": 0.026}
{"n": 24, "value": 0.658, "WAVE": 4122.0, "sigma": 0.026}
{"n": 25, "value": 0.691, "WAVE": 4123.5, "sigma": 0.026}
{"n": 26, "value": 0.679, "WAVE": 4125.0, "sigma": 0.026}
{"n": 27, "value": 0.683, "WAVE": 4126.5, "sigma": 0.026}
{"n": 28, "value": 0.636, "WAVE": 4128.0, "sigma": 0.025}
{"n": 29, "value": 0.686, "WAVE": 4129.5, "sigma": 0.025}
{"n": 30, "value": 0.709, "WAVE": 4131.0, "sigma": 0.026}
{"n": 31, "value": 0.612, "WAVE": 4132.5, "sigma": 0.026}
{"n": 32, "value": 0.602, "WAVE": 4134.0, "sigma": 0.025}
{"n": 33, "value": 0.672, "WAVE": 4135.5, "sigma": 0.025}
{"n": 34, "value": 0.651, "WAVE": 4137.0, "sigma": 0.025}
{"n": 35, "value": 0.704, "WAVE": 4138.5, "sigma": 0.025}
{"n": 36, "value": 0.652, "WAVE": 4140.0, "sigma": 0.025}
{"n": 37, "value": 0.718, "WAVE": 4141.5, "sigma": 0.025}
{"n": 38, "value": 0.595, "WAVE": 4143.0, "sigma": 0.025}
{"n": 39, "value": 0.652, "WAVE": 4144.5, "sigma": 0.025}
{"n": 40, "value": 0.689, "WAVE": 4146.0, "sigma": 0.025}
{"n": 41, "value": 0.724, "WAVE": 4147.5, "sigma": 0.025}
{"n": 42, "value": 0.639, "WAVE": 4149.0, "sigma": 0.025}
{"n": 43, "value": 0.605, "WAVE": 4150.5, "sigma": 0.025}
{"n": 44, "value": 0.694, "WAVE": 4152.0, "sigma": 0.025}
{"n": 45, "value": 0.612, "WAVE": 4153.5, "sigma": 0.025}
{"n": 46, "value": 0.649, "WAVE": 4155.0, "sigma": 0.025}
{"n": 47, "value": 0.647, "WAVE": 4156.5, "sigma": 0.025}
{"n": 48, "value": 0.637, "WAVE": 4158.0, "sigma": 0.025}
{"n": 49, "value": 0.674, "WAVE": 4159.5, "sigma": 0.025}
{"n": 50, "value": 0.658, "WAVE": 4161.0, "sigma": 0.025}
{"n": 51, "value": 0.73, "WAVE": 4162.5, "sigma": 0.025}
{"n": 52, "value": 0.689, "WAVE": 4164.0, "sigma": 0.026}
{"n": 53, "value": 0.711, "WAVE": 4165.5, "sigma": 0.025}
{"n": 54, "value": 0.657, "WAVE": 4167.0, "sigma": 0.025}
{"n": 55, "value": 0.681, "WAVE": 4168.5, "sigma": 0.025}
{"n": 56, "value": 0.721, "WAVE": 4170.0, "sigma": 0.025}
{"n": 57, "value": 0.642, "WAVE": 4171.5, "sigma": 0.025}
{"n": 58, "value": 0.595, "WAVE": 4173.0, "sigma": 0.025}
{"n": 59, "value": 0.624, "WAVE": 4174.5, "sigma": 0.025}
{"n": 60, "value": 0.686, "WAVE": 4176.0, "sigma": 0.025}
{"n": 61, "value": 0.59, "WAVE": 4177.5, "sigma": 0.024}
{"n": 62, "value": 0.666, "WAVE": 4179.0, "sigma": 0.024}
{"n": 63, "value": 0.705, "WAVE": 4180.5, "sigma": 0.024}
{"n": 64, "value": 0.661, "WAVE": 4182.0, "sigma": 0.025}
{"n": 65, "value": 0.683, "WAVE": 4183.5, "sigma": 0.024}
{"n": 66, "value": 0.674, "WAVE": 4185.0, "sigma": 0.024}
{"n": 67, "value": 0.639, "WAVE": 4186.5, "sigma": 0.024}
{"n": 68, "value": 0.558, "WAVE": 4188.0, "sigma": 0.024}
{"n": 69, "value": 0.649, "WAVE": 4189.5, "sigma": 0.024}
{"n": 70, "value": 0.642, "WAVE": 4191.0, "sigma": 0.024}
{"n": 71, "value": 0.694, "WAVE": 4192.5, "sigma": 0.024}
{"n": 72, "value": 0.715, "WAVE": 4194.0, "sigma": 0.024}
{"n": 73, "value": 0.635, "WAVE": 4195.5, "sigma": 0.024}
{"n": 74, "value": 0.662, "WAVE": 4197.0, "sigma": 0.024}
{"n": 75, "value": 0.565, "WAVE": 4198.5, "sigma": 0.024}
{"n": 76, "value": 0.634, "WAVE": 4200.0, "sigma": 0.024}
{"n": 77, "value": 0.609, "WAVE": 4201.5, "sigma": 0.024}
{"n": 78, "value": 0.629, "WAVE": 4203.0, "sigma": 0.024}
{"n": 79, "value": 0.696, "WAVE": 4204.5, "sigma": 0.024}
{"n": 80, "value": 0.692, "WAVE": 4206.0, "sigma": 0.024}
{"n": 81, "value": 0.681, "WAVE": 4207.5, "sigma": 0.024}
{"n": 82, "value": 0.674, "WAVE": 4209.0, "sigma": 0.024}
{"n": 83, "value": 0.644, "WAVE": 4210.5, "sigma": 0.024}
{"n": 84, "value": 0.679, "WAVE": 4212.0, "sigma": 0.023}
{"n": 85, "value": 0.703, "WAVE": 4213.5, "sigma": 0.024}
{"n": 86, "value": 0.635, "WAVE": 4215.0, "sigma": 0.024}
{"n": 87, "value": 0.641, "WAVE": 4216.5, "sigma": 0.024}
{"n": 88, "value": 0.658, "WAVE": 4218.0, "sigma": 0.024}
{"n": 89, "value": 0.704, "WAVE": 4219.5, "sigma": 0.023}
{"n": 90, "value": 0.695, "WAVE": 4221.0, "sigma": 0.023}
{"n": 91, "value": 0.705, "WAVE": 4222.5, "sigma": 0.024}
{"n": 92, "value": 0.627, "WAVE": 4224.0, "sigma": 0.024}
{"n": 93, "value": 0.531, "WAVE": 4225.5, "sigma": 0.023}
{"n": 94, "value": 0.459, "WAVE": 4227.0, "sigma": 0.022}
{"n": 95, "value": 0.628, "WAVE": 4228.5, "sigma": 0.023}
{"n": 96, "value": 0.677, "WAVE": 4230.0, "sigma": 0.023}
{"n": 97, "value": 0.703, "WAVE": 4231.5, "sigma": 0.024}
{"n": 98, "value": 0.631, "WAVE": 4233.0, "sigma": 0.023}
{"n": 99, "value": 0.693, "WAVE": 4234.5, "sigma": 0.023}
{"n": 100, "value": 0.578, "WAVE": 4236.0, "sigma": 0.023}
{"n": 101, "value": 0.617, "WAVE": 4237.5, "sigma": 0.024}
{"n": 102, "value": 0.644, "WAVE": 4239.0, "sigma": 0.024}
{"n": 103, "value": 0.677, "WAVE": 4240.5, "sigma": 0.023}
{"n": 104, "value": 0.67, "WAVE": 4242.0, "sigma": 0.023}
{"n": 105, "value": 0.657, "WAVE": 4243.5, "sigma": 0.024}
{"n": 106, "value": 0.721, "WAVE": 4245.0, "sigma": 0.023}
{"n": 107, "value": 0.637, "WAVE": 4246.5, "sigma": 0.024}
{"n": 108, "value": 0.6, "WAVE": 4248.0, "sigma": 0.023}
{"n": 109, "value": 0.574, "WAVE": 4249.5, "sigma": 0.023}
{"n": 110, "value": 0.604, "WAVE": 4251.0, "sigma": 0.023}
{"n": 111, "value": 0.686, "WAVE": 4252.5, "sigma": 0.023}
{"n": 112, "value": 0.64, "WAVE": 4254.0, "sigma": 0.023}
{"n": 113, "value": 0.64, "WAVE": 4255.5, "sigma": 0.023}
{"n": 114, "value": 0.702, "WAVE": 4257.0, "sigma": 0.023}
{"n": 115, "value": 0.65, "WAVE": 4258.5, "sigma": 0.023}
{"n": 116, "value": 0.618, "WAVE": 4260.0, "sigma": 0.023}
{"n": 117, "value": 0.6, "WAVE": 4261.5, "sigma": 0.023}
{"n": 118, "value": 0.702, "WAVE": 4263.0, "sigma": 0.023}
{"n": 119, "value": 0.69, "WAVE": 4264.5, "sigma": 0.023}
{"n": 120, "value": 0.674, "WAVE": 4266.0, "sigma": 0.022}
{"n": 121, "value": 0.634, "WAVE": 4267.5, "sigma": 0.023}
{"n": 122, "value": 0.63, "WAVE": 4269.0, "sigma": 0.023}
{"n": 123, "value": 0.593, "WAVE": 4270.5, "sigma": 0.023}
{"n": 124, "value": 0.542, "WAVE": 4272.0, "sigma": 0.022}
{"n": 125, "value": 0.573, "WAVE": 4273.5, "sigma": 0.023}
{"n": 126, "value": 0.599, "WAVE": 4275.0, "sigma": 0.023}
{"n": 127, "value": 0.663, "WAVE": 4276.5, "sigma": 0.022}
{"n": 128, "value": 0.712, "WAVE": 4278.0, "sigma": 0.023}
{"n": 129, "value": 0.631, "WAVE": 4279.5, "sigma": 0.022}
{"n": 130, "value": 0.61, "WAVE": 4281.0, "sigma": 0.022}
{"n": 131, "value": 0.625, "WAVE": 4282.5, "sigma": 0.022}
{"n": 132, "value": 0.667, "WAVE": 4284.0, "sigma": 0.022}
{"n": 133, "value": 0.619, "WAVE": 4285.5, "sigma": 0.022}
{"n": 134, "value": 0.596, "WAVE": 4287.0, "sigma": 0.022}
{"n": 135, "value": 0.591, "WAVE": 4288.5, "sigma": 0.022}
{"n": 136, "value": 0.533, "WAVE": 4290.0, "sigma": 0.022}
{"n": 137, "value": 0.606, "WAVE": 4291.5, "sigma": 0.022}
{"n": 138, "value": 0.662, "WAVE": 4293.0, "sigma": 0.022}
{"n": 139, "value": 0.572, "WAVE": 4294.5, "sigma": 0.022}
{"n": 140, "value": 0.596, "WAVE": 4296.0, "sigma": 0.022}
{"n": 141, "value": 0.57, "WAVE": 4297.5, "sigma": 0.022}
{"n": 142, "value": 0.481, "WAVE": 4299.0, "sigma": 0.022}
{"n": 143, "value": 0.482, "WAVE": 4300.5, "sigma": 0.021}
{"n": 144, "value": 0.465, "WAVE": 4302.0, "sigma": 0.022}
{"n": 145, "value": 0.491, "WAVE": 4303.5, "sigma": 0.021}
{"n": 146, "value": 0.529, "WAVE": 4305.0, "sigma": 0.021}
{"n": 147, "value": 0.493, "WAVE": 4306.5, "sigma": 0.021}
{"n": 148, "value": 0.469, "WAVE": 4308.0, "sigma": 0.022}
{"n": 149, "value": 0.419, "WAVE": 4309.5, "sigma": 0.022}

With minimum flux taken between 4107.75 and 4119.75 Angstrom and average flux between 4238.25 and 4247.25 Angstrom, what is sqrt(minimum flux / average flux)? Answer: 0.97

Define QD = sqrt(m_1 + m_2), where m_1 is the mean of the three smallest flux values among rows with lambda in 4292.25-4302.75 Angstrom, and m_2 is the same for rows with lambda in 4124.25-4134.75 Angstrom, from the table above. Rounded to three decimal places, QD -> 1.045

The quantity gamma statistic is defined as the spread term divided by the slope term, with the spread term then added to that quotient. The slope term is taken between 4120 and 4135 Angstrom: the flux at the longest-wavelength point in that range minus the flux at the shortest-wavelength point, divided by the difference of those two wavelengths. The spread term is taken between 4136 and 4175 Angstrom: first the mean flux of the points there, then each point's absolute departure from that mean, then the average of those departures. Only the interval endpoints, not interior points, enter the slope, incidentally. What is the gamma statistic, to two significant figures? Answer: -12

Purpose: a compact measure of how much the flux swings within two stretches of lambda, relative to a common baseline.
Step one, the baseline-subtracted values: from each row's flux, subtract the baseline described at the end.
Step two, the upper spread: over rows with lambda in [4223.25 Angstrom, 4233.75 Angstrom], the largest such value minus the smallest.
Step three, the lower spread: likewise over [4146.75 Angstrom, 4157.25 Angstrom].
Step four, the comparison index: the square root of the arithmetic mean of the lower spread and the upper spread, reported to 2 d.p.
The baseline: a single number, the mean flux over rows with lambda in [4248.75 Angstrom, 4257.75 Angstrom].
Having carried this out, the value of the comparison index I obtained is 0.43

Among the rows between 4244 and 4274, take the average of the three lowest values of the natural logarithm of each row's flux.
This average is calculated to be -0.57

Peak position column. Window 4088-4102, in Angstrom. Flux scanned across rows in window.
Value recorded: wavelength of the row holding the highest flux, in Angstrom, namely 4090.5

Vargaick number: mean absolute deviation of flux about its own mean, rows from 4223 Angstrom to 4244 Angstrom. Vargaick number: 0.05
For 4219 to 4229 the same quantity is 0.07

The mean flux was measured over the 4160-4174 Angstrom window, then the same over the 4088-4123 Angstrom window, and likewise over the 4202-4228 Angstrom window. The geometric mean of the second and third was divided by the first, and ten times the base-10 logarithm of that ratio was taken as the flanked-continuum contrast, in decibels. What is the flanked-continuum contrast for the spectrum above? -0.26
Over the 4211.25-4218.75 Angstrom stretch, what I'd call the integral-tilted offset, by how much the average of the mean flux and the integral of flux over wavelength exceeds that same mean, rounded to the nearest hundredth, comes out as 2.16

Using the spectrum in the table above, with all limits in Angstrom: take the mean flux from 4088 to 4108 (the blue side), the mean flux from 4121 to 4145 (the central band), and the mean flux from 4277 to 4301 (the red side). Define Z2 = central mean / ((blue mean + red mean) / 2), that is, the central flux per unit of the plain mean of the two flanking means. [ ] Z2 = 1.11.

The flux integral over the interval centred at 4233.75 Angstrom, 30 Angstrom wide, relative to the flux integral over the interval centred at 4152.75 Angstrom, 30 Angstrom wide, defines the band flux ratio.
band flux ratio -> 0.96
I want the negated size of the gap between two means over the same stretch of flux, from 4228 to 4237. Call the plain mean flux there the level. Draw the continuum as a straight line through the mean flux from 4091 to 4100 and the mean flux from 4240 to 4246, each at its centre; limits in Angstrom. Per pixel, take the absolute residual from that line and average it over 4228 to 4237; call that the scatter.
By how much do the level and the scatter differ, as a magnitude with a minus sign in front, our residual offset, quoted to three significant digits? -0.612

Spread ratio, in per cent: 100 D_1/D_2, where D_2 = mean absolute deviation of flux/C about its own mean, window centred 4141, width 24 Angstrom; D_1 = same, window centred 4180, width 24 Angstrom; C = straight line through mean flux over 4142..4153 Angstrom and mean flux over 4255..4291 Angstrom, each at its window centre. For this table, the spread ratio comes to 92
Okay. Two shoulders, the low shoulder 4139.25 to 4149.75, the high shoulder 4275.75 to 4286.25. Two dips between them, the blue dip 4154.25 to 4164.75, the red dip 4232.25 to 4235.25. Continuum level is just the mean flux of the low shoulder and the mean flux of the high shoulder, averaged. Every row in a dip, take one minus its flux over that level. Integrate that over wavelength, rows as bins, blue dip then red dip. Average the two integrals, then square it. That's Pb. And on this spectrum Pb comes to 0.01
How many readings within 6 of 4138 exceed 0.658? 3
